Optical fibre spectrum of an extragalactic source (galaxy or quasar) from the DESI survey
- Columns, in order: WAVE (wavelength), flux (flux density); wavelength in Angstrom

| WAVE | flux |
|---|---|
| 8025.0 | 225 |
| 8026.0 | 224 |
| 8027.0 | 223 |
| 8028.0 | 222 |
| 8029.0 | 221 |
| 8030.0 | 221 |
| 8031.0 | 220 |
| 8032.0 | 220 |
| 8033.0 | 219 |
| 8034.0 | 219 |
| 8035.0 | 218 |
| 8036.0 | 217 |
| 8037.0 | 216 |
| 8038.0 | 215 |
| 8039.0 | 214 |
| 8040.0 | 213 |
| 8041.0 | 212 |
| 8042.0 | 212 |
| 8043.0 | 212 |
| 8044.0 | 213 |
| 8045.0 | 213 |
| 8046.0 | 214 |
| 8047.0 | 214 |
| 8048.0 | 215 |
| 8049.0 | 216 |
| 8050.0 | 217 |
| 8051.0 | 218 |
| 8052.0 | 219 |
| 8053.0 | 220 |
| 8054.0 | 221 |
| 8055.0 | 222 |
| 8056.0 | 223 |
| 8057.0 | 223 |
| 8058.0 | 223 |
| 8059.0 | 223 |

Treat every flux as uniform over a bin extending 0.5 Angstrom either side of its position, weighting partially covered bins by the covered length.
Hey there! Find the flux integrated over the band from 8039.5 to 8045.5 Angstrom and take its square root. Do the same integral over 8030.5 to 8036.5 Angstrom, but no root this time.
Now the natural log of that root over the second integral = -3.60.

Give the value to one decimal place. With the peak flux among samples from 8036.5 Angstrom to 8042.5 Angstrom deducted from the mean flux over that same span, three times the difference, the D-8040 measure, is -7.0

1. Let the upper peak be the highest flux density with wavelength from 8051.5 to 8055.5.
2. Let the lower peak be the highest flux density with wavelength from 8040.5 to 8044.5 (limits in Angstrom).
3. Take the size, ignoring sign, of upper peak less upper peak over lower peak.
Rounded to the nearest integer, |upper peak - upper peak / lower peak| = 221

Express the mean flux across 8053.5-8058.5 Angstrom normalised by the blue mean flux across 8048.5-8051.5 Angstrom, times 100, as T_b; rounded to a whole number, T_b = 102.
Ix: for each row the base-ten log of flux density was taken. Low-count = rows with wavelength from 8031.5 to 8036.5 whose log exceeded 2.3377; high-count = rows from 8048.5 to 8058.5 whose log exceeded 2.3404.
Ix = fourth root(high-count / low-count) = 1.15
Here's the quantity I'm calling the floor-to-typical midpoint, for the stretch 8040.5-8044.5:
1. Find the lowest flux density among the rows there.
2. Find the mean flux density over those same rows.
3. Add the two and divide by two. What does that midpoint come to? 212.1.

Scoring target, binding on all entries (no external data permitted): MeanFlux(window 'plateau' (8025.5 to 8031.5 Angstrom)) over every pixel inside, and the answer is 222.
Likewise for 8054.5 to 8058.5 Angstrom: 223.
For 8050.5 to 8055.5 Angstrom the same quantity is 220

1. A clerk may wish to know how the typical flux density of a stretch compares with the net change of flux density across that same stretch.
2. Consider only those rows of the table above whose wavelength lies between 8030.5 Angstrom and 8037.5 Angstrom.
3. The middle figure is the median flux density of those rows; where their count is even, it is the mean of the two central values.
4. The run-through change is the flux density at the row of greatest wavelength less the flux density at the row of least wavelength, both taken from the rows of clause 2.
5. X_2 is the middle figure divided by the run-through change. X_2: -55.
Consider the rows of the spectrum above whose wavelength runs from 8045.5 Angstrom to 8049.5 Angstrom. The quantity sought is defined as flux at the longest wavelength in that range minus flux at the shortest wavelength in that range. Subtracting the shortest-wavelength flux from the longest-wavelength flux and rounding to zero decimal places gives 2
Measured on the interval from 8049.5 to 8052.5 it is 2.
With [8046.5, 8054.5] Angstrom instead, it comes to 7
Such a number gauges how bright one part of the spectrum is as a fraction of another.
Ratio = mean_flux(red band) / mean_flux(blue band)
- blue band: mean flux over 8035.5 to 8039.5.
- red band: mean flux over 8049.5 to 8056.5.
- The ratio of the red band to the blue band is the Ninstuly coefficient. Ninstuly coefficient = 1.02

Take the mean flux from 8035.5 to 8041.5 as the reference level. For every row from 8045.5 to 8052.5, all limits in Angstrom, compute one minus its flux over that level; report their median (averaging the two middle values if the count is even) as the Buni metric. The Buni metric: -0.007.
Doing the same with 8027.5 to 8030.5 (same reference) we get -0.030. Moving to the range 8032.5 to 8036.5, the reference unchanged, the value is -0.019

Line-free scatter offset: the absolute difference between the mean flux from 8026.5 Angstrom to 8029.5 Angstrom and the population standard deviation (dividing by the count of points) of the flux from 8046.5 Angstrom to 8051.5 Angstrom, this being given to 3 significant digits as 221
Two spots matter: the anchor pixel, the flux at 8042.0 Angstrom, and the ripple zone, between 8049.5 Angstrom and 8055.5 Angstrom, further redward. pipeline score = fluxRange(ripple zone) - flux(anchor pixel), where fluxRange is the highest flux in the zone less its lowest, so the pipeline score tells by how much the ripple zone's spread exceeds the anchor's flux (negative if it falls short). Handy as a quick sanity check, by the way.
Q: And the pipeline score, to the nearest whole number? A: -207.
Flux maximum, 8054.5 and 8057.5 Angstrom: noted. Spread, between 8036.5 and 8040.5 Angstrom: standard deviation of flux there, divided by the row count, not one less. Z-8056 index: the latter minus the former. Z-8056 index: -222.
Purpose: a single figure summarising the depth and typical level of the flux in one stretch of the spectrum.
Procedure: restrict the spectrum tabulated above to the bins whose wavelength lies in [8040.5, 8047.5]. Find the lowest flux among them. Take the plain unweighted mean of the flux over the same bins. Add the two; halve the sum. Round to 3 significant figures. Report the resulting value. 212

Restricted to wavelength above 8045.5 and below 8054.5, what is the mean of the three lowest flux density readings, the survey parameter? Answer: 214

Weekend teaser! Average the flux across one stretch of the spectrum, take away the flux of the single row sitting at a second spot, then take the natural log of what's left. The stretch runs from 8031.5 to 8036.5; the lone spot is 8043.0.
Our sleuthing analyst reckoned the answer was 1.9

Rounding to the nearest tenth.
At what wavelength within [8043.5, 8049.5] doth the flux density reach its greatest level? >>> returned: 8049.0 Angstrom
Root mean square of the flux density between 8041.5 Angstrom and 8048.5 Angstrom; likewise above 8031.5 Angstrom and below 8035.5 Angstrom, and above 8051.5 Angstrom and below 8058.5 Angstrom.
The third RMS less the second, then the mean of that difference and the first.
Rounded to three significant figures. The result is 108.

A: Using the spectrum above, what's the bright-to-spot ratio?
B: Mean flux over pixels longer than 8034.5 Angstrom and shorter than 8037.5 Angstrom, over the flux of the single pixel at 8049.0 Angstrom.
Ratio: 1.00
